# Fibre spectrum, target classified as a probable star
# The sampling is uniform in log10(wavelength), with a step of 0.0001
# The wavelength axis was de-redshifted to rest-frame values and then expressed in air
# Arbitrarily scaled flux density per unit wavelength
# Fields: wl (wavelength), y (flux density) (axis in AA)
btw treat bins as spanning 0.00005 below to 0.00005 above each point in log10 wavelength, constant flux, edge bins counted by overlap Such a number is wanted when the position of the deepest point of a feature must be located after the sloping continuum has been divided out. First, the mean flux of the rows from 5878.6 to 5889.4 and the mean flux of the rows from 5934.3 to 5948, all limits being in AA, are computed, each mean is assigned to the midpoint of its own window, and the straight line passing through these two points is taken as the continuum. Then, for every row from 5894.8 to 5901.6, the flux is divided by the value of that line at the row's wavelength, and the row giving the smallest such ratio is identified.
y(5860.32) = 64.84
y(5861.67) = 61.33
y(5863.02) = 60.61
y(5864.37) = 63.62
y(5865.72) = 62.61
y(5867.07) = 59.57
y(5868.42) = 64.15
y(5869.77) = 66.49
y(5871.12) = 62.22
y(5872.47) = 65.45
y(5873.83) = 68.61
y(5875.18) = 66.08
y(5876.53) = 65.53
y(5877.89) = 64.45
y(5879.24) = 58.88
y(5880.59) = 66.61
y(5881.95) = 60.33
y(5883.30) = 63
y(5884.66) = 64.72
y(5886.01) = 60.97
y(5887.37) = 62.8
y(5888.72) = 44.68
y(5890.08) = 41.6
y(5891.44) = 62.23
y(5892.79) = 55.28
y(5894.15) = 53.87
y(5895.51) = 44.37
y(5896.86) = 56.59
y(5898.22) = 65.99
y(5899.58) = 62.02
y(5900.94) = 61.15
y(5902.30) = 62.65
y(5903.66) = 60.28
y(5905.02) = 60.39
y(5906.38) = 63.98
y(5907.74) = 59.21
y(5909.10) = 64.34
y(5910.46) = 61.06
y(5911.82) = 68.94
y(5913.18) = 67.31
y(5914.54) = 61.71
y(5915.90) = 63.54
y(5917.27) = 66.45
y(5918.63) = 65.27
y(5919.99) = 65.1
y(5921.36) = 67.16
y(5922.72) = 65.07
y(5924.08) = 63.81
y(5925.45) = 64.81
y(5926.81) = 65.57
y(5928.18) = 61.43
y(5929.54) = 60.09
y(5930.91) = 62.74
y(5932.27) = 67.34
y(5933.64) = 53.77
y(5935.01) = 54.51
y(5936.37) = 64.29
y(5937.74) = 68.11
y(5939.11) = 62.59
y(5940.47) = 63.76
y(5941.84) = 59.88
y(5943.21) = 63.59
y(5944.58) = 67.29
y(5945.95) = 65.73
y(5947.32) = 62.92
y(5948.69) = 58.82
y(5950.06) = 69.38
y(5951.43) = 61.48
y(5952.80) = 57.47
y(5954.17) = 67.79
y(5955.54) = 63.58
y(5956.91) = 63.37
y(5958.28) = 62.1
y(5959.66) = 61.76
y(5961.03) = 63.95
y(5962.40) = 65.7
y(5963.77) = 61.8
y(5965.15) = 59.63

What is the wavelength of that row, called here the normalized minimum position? 5895.51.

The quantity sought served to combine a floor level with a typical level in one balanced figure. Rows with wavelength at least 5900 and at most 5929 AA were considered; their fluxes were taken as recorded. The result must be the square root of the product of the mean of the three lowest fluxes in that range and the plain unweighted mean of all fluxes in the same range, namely 61.8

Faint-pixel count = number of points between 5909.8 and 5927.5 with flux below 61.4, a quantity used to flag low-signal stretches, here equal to 1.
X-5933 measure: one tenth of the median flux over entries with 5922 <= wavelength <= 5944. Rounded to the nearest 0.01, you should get 6.37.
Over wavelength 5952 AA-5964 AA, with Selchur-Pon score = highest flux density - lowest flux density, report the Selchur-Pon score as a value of 10.3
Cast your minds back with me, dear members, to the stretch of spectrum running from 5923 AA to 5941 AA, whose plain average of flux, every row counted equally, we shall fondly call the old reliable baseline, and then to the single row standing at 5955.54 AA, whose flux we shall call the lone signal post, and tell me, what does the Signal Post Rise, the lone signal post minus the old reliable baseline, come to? 1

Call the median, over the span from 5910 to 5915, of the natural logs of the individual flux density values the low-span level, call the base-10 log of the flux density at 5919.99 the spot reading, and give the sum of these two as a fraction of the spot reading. 3.30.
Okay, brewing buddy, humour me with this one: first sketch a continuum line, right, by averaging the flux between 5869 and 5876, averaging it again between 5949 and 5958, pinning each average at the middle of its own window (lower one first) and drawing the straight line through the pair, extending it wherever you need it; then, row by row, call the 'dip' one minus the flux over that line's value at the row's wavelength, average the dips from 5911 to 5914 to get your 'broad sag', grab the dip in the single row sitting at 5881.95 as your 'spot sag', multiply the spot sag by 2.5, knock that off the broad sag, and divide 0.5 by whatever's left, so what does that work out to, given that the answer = -2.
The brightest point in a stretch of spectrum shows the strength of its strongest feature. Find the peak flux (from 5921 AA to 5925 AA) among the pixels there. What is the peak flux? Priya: 67.16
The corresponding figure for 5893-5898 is 56.59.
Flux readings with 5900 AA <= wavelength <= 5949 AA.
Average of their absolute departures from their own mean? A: 2.7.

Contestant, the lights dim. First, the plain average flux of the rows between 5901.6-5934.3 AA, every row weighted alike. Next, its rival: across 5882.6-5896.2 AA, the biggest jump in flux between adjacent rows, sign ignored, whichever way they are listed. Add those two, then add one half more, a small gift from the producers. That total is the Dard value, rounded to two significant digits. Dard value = 85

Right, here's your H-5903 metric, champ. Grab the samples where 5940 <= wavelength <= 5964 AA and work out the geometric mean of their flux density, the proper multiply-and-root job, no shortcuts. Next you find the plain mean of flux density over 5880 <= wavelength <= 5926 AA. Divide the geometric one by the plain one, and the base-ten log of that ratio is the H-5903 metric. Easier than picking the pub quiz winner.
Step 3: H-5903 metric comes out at 0.015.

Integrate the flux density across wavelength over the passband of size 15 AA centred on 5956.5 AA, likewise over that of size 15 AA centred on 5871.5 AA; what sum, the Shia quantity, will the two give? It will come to 1916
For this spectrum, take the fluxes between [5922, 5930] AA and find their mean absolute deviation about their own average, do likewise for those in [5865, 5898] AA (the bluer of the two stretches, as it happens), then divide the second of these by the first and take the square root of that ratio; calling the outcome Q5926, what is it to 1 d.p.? 1.7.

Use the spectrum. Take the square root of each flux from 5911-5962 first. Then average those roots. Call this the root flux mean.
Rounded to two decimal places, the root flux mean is 7.97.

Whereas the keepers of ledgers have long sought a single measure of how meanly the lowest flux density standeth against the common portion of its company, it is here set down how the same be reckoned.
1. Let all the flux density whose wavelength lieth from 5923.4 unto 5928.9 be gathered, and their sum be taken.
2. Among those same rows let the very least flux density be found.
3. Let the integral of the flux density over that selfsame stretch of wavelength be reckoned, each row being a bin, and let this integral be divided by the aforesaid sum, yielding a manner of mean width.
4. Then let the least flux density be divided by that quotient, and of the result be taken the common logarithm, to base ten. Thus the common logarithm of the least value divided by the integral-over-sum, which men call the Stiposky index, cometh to 1.65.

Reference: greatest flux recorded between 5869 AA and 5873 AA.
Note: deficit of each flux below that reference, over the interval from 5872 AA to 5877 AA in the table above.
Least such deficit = -2.1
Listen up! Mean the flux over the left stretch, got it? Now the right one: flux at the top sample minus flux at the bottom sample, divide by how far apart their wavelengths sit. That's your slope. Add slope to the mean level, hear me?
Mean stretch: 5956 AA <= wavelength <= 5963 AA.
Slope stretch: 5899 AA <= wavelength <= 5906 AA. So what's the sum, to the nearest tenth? 63.1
